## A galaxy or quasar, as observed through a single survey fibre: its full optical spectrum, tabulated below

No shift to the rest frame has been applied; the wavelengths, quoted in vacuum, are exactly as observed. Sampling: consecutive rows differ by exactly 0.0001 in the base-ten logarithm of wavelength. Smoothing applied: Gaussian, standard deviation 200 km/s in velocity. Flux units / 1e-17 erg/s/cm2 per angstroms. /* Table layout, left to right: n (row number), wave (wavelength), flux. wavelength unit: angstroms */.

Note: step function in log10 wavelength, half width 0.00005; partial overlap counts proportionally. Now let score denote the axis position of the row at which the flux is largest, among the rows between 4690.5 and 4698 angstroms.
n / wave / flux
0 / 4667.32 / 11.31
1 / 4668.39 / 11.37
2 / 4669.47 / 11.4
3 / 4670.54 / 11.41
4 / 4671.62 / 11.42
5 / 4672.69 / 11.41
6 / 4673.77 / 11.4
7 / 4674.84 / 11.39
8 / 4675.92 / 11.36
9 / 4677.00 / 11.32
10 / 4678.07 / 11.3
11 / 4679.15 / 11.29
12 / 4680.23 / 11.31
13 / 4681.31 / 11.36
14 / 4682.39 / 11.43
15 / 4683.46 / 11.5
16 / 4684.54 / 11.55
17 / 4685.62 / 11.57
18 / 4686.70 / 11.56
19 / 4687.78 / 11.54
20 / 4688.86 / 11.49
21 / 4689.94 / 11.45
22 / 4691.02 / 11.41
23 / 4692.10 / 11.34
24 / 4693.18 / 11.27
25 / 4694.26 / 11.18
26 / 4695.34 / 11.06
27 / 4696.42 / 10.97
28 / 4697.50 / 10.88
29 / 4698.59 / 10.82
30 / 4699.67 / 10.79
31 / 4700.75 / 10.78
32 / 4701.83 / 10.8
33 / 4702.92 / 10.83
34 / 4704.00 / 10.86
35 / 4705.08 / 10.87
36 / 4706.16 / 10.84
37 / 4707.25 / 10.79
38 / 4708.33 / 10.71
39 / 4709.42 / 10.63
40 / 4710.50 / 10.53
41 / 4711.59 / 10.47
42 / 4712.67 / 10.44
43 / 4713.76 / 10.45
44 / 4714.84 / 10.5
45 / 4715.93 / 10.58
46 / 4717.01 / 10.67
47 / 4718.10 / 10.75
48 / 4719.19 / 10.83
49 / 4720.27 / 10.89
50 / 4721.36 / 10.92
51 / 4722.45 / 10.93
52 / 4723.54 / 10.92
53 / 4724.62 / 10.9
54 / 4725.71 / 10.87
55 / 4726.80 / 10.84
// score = 4691.02 angstroms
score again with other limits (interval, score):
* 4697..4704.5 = 4697.50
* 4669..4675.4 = 4671.62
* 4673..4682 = 4673.77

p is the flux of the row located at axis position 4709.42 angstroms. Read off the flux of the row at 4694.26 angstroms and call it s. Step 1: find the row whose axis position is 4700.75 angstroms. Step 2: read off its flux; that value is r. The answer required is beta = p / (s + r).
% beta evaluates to 0.484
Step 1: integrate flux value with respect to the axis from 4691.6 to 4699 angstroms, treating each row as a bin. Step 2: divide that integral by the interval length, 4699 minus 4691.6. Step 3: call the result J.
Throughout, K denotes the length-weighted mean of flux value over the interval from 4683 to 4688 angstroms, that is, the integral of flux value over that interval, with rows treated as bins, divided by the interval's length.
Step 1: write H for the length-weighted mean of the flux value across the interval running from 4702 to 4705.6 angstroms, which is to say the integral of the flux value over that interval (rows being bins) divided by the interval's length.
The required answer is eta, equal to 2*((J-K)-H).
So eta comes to -22.6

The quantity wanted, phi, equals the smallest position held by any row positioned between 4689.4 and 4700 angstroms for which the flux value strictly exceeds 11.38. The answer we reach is 4689.94 angstroms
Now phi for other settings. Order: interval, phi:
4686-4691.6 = 4686.70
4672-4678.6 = 4672.69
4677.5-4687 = 4682.39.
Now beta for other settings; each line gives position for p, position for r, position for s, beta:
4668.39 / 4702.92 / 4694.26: 0.517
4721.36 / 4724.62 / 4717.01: 0.506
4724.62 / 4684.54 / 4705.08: 0.486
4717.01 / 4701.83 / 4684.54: 0.477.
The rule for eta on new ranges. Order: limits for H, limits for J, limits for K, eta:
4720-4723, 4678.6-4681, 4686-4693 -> -22.1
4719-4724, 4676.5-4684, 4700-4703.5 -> -20.7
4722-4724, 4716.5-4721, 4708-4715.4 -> -21.3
